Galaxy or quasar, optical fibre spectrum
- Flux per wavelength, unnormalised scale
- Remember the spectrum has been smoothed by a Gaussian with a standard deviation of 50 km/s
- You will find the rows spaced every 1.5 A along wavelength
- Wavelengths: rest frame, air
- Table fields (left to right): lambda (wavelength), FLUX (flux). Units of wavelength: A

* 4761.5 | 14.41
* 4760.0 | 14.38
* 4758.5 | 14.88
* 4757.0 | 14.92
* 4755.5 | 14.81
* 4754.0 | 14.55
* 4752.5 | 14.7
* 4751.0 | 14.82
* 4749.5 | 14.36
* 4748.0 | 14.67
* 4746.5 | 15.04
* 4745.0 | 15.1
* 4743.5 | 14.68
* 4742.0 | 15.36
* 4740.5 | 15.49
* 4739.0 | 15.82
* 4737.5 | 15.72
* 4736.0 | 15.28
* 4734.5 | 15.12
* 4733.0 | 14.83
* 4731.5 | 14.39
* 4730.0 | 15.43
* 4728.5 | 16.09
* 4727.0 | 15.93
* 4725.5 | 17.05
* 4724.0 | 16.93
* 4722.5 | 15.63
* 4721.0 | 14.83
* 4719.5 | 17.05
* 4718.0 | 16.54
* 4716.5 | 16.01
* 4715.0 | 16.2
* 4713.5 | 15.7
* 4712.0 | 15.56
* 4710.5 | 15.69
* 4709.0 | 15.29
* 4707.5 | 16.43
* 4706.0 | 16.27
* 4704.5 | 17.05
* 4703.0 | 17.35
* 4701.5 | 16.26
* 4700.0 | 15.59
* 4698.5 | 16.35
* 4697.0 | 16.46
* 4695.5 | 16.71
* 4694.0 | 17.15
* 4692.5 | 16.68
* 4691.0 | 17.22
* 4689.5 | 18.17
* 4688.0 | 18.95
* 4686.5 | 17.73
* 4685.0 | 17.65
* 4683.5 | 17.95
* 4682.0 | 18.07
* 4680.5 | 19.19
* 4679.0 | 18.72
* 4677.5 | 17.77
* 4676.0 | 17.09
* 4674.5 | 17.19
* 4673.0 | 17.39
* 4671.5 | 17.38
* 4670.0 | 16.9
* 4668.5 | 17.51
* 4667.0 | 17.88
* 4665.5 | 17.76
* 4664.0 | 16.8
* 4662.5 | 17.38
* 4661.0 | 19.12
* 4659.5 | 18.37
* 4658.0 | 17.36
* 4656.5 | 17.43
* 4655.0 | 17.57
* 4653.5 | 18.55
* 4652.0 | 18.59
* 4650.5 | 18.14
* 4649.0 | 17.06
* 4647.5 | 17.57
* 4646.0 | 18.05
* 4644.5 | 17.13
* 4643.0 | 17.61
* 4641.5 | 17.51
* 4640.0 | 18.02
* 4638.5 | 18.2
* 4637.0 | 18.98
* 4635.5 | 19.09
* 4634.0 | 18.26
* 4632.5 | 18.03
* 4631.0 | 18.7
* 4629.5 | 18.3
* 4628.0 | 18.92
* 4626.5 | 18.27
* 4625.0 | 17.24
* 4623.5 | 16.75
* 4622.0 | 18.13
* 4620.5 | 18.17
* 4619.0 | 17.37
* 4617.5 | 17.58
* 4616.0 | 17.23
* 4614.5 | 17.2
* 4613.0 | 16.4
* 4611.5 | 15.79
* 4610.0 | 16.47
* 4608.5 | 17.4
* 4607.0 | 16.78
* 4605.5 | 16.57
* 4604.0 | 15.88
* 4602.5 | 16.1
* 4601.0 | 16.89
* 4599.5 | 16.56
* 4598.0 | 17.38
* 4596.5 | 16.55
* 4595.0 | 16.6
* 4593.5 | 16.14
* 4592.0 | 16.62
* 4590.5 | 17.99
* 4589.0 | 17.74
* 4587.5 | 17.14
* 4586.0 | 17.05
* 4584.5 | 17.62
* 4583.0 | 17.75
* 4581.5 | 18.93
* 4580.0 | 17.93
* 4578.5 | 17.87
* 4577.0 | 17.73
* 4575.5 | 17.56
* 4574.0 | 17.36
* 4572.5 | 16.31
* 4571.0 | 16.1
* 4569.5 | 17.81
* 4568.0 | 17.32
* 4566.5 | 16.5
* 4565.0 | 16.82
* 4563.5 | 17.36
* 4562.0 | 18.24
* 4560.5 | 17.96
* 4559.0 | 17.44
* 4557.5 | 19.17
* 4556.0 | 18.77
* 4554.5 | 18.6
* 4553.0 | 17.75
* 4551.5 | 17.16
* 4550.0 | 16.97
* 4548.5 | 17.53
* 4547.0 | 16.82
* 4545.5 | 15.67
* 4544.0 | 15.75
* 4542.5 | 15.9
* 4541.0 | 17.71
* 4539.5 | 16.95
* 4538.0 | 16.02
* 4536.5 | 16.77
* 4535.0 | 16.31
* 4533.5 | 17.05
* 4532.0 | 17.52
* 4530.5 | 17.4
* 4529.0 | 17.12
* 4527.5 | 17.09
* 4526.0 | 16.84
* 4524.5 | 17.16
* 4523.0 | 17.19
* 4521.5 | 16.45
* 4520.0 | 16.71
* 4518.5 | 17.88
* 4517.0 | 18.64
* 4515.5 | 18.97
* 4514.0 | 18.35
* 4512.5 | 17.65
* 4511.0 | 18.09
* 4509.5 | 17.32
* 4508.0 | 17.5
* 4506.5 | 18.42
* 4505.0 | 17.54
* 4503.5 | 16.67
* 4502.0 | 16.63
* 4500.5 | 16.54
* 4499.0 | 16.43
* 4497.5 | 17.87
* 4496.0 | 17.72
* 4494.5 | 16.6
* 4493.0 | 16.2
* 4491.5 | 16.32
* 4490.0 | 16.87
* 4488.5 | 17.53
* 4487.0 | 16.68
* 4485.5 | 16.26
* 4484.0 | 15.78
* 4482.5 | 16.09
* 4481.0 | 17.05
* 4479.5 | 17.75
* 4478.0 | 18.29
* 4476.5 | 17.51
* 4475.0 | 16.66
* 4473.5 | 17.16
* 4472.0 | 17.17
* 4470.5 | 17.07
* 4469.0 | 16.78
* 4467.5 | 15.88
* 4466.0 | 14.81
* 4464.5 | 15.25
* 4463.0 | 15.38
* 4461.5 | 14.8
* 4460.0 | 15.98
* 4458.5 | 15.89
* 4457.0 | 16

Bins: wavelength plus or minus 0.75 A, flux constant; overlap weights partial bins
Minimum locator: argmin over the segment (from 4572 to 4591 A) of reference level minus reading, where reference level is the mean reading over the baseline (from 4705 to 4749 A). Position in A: 4581.5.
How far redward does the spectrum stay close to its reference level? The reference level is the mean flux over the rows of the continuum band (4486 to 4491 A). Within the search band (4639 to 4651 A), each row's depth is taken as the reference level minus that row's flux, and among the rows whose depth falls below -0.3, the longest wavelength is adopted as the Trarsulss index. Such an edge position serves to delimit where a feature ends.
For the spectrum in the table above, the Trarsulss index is 4650.5 A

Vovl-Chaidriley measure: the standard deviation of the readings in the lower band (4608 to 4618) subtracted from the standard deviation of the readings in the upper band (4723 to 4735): 0.3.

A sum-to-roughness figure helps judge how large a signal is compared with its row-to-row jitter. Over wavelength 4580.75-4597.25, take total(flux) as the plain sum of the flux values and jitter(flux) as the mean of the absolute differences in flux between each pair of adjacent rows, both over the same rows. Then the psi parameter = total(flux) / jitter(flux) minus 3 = 364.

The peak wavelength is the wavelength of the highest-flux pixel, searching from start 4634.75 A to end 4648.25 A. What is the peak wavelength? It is 4635.5 A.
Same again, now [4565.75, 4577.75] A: 4569.5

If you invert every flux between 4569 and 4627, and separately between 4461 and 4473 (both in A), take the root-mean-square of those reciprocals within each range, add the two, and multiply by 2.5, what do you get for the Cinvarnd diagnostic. 0.304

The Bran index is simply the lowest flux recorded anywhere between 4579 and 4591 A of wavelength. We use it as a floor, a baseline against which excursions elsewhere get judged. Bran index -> 17.05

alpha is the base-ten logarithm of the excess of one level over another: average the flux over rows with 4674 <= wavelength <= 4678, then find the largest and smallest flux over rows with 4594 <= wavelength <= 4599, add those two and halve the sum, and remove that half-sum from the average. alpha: -0.4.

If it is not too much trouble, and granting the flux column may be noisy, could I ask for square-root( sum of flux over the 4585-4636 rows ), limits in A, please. 24.2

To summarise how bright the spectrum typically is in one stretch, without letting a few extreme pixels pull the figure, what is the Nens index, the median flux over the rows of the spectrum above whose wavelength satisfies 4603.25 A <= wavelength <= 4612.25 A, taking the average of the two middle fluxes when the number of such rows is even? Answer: 16.5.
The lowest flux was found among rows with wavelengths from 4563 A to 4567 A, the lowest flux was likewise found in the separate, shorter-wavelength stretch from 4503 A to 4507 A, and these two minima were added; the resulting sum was 33.2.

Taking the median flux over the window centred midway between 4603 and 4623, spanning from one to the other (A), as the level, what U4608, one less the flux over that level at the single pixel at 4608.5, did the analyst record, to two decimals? -0.01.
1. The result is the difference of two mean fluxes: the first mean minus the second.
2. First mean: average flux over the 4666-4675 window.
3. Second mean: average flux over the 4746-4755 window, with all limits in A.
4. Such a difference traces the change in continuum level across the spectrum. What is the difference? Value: 2.7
